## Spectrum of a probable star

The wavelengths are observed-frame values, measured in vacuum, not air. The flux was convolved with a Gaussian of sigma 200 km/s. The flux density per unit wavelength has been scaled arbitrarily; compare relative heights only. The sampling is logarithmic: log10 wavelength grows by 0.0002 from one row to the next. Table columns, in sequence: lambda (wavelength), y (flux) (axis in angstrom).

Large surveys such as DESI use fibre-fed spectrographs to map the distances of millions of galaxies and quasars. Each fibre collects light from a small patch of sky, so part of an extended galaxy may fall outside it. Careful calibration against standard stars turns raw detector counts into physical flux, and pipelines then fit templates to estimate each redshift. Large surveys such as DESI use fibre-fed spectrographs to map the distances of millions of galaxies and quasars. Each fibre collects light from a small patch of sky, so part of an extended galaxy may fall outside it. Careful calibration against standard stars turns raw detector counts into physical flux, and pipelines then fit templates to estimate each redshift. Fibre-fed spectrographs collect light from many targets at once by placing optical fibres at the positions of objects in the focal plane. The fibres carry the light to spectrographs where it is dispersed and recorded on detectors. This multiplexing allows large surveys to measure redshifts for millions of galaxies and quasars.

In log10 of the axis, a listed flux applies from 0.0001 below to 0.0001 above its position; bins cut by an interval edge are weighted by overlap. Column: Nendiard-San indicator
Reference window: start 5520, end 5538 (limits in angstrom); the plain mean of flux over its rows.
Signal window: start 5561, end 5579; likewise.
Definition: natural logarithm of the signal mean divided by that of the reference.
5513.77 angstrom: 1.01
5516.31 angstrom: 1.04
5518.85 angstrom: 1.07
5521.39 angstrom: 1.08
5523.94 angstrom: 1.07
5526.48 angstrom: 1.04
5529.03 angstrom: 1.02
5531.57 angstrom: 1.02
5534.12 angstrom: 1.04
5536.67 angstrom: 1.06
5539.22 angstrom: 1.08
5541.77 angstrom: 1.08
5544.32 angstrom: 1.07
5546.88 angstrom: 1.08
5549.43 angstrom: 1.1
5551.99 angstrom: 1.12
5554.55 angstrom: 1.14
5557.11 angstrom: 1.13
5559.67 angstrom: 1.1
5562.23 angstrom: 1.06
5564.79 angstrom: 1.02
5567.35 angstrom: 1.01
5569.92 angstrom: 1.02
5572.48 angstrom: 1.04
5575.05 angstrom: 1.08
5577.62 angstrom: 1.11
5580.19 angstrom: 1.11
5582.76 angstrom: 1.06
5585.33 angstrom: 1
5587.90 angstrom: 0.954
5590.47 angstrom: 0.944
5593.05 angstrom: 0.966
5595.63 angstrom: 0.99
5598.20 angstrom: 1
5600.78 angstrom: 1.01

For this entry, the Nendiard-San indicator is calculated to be 0.001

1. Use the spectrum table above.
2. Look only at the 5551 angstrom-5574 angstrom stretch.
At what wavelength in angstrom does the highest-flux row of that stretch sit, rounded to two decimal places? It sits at 5554.55 angstrom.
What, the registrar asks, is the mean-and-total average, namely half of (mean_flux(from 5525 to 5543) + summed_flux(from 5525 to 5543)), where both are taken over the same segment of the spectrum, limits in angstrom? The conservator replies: 4.19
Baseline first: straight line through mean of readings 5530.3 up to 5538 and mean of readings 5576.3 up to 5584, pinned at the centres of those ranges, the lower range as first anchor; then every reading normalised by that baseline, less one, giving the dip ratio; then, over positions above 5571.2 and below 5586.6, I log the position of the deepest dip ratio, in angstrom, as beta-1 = 5585.33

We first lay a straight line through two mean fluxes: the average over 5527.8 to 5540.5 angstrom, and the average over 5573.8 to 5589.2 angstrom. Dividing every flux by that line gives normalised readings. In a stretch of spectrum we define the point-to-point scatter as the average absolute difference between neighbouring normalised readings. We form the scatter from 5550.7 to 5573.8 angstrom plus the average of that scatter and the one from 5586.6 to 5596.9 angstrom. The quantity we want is 0.041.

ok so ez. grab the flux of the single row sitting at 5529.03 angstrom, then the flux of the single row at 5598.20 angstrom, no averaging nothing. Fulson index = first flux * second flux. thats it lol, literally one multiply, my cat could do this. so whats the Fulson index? 1.02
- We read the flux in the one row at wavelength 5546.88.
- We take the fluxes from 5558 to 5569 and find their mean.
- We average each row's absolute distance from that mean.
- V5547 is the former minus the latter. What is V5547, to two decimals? 1.05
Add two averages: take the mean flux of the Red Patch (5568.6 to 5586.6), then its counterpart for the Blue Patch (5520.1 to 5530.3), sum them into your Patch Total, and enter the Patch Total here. 2.11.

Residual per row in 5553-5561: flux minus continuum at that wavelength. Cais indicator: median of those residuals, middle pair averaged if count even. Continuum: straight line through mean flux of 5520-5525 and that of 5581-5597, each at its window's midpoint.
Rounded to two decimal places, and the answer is 0.10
